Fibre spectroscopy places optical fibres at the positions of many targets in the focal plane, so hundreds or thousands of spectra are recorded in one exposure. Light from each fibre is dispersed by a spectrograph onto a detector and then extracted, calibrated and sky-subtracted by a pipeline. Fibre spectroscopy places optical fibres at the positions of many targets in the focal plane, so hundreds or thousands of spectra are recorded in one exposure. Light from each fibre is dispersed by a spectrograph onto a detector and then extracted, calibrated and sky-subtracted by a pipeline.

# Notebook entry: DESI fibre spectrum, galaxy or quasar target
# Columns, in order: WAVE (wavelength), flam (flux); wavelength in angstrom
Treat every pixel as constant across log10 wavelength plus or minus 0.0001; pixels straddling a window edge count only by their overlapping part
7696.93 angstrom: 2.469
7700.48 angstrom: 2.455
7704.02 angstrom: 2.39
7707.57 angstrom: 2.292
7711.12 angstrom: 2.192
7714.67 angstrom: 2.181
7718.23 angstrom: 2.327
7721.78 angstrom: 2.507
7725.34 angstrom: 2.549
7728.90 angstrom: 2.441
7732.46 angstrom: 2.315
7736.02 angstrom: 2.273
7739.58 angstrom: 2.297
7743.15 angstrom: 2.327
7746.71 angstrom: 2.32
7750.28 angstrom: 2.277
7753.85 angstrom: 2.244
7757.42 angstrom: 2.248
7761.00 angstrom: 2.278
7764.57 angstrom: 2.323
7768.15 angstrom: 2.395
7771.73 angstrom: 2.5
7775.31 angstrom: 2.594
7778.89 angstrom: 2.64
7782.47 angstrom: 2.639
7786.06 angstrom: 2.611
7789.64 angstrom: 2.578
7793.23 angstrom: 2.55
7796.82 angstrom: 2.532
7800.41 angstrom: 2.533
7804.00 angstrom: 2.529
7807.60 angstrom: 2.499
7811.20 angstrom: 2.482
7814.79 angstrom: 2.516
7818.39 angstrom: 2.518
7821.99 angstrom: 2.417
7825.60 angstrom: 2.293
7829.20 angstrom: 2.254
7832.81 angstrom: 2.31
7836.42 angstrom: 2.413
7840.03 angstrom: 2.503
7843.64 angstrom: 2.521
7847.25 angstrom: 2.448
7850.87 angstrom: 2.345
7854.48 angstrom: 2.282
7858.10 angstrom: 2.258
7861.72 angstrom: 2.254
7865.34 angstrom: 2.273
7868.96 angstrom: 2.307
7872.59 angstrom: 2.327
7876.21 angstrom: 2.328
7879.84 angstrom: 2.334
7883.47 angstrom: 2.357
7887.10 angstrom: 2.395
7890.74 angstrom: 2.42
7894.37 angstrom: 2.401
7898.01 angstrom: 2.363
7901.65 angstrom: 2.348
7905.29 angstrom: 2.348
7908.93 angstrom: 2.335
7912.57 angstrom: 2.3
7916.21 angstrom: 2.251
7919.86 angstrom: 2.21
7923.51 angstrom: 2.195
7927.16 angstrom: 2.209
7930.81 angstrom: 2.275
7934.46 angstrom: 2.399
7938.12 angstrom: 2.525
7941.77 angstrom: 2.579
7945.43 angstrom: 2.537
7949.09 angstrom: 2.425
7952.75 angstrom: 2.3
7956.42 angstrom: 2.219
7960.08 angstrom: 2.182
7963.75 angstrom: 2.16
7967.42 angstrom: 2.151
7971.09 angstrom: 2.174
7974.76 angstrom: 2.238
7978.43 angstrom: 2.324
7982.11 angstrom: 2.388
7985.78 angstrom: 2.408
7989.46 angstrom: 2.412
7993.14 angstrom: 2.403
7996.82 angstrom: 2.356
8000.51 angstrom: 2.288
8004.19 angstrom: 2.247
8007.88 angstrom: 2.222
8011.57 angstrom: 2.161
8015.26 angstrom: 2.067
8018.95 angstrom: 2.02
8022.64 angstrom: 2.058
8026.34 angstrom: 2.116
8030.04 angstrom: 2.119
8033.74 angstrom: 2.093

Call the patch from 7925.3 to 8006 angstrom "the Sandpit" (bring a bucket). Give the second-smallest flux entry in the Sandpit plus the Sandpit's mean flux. 4.49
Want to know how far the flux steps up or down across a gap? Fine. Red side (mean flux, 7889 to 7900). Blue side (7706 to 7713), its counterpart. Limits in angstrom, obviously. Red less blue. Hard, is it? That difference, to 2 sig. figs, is 0.15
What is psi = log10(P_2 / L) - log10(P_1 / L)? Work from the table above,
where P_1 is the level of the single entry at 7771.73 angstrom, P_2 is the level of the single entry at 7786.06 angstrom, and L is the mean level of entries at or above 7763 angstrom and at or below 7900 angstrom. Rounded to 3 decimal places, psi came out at 0.019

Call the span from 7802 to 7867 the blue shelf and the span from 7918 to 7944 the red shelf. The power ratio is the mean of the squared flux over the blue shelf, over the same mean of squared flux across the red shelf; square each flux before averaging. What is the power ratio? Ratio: 1.04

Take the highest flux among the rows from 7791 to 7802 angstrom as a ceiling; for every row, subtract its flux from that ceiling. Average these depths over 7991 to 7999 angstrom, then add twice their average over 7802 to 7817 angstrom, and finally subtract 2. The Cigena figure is -1.74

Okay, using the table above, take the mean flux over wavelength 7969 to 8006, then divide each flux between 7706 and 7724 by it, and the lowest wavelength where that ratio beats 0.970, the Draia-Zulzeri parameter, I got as 7707.57 angstrom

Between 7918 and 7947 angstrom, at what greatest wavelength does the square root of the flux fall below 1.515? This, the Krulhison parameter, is 7930.81 angstrom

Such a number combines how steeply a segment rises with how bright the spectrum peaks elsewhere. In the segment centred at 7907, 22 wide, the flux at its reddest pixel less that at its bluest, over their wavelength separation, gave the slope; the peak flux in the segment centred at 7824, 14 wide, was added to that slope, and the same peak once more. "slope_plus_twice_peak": 5.03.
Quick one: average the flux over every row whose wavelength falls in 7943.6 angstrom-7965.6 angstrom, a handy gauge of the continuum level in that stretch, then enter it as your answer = 2.30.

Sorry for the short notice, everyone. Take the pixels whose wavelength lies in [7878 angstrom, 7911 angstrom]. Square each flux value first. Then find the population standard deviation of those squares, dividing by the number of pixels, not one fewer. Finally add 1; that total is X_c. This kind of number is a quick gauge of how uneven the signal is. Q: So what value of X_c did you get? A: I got 1.14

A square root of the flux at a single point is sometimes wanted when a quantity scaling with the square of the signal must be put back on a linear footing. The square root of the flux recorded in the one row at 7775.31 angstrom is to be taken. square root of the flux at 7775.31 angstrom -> 1.61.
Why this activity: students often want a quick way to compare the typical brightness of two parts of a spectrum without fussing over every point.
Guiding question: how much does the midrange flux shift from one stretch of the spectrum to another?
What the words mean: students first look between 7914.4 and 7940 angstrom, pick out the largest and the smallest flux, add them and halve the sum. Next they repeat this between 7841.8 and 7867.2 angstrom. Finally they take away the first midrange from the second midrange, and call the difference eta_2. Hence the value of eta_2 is 0.03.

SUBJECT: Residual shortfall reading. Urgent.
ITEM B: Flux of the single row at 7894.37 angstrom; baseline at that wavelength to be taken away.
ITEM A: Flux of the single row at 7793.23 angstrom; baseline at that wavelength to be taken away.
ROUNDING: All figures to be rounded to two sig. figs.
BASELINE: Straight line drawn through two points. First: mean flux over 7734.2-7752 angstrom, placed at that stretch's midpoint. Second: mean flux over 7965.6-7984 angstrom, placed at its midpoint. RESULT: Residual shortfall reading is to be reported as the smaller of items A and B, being 0.13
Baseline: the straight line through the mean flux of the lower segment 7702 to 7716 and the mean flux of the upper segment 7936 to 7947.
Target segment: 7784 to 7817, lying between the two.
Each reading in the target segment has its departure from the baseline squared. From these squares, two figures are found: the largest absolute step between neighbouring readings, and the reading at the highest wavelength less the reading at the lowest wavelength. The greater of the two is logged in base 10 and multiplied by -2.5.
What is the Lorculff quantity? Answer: 4.4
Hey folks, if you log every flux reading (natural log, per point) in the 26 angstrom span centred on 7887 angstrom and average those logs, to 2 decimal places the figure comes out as 0.86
